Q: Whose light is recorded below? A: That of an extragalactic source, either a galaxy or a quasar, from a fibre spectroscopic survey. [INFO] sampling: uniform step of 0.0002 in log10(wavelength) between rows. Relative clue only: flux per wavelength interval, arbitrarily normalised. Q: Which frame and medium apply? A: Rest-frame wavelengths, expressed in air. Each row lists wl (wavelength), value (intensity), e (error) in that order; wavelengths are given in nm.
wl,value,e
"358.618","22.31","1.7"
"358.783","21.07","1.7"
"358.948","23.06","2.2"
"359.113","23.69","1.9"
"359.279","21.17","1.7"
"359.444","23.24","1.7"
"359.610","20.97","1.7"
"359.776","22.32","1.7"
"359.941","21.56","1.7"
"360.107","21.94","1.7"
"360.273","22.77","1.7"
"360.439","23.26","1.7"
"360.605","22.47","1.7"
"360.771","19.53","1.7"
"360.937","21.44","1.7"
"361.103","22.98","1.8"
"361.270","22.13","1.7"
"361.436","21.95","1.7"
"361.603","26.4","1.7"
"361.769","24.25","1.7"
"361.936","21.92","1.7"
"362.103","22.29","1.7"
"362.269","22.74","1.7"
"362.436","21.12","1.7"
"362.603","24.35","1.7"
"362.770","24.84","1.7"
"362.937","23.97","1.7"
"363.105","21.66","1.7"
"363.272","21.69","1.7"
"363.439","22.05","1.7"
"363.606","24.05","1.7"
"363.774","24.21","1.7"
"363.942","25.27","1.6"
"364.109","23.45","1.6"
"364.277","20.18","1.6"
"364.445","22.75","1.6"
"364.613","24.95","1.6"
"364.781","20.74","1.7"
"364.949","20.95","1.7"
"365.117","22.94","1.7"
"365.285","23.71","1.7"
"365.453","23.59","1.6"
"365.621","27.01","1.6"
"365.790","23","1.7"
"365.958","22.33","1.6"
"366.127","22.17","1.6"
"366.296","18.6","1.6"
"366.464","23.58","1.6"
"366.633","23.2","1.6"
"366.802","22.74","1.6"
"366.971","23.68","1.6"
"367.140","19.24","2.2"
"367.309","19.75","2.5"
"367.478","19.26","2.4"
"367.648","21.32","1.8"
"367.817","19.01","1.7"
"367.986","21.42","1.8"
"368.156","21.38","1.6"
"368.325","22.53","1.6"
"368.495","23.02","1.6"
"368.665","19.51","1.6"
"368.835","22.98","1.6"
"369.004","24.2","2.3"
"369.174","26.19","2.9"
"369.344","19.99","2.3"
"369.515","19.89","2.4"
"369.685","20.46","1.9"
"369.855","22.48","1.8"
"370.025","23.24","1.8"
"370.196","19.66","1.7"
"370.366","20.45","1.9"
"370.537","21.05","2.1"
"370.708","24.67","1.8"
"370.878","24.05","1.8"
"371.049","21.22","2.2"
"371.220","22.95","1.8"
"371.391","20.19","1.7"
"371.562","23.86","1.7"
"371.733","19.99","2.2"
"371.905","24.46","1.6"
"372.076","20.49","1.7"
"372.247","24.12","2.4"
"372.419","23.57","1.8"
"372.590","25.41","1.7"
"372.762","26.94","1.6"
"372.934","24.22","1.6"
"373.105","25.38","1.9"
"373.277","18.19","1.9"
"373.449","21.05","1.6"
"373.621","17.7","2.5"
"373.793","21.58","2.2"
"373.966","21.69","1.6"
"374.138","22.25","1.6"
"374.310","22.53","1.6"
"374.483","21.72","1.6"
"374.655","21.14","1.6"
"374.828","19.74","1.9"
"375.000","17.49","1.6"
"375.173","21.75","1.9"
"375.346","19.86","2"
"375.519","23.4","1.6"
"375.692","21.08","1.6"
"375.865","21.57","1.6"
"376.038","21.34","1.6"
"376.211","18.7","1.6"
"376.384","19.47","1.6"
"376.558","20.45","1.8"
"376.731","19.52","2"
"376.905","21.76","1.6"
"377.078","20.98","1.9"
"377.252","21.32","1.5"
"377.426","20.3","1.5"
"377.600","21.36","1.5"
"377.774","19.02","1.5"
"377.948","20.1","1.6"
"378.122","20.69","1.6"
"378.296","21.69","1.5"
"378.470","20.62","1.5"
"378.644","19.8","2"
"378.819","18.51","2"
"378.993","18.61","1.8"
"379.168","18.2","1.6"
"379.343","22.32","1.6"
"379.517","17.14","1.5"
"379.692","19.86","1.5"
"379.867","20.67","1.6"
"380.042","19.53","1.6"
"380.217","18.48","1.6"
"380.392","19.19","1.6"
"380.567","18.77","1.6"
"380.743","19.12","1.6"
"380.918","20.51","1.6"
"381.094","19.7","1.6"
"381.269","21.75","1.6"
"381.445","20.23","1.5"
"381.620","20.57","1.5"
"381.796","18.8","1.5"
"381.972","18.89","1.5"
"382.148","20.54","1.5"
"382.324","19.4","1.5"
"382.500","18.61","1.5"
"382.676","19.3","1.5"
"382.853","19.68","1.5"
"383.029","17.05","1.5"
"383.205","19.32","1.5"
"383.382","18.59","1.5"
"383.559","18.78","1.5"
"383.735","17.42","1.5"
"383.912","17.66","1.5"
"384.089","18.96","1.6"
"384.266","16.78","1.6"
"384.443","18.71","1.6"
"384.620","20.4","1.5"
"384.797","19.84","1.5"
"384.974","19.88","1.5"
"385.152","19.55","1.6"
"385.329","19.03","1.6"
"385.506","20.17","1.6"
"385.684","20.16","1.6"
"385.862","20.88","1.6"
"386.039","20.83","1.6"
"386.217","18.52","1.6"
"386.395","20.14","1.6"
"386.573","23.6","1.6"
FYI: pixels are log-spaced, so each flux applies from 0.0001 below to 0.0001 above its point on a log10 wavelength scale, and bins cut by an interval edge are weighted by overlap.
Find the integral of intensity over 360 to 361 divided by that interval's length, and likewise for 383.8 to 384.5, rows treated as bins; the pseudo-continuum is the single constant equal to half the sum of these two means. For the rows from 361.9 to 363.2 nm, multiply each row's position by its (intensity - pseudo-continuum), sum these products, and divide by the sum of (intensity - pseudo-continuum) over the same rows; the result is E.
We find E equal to 362.58 nm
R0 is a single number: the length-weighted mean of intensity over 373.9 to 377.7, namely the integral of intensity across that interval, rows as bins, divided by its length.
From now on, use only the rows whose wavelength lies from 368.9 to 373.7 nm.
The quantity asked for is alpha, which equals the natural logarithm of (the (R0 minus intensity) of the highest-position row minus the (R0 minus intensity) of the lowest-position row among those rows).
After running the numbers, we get 1.9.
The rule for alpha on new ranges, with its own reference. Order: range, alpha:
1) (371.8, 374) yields 1.0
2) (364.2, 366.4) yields 0.5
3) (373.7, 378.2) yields -0.1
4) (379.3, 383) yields 1.0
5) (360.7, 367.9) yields -0.7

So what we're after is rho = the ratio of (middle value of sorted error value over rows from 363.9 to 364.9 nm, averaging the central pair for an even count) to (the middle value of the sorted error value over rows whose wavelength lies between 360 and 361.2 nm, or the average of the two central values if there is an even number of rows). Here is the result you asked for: 0.94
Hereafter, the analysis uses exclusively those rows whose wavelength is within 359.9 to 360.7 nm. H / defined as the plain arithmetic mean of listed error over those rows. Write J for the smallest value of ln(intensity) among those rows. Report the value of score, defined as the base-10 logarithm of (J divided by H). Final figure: 0.257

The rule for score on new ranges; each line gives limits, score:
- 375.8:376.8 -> 0.236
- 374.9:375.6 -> 0.207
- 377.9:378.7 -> 0.260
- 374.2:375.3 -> 0.226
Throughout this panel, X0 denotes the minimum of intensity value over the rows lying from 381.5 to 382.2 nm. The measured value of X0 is 18.8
